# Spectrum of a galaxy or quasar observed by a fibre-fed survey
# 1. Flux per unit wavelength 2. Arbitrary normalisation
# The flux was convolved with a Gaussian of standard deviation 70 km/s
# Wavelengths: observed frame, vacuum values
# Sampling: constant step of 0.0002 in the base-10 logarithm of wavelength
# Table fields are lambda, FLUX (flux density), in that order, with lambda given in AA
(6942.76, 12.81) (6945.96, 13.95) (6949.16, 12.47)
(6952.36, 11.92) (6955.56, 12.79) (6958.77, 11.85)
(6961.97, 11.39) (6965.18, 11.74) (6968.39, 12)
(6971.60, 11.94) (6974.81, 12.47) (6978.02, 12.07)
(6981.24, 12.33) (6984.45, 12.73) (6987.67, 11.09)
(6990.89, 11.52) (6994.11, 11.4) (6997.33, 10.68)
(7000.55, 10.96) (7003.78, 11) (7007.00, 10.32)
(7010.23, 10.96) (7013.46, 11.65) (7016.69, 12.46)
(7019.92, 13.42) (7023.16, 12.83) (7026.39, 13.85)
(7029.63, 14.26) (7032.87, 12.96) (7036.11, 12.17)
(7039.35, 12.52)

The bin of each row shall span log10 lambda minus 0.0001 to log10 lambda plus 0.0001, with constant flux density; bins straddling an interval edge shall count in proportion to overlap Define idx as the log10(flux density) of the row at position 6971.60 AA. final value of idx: 1.08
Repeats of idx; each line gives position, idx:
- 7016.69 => 1.10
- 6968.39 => 1.08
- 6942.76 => 1.11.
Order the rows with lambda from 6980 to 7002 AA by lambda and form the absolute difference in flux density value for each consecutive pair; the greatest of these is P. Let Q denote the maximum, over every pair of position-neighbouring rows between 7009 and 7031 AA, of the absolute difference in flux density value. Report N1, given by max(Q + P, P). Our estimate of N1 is 2.7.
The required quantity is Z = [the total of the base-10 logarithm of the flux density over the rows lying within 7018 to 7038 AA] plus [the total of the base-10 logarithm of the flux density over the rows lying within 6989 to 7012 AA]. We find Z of 14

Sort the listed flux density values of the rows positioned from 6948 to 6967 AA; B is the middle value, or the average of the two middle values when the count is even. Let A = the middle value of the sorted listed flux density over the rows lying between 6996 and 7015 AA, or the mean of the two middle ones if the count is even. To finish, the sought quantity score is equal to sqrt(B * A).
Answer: 11.4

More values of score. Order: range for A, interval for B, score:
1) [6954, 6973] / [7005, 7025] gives 12.0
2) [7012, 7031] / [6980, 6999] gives 12.3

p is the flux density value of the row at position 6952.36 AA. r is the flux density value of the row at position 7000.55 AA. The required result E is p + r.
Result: 22.9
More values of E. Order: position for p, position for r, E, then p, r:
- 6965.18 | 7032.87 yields 24.7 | 11.74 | 12.96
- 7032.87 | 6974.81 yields 25.4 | 12.96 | 12.47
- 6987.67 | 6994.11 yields 22.5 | 11.09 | 11.4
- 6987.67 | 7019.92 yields 24.5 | 11.09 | 13.42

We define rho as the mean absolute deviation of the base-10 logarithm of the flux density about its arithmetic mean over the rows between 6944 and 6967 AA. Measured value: 0.023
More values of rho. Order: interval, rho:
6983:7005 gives 0.017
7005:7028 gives 0.038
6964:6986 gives 0.010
